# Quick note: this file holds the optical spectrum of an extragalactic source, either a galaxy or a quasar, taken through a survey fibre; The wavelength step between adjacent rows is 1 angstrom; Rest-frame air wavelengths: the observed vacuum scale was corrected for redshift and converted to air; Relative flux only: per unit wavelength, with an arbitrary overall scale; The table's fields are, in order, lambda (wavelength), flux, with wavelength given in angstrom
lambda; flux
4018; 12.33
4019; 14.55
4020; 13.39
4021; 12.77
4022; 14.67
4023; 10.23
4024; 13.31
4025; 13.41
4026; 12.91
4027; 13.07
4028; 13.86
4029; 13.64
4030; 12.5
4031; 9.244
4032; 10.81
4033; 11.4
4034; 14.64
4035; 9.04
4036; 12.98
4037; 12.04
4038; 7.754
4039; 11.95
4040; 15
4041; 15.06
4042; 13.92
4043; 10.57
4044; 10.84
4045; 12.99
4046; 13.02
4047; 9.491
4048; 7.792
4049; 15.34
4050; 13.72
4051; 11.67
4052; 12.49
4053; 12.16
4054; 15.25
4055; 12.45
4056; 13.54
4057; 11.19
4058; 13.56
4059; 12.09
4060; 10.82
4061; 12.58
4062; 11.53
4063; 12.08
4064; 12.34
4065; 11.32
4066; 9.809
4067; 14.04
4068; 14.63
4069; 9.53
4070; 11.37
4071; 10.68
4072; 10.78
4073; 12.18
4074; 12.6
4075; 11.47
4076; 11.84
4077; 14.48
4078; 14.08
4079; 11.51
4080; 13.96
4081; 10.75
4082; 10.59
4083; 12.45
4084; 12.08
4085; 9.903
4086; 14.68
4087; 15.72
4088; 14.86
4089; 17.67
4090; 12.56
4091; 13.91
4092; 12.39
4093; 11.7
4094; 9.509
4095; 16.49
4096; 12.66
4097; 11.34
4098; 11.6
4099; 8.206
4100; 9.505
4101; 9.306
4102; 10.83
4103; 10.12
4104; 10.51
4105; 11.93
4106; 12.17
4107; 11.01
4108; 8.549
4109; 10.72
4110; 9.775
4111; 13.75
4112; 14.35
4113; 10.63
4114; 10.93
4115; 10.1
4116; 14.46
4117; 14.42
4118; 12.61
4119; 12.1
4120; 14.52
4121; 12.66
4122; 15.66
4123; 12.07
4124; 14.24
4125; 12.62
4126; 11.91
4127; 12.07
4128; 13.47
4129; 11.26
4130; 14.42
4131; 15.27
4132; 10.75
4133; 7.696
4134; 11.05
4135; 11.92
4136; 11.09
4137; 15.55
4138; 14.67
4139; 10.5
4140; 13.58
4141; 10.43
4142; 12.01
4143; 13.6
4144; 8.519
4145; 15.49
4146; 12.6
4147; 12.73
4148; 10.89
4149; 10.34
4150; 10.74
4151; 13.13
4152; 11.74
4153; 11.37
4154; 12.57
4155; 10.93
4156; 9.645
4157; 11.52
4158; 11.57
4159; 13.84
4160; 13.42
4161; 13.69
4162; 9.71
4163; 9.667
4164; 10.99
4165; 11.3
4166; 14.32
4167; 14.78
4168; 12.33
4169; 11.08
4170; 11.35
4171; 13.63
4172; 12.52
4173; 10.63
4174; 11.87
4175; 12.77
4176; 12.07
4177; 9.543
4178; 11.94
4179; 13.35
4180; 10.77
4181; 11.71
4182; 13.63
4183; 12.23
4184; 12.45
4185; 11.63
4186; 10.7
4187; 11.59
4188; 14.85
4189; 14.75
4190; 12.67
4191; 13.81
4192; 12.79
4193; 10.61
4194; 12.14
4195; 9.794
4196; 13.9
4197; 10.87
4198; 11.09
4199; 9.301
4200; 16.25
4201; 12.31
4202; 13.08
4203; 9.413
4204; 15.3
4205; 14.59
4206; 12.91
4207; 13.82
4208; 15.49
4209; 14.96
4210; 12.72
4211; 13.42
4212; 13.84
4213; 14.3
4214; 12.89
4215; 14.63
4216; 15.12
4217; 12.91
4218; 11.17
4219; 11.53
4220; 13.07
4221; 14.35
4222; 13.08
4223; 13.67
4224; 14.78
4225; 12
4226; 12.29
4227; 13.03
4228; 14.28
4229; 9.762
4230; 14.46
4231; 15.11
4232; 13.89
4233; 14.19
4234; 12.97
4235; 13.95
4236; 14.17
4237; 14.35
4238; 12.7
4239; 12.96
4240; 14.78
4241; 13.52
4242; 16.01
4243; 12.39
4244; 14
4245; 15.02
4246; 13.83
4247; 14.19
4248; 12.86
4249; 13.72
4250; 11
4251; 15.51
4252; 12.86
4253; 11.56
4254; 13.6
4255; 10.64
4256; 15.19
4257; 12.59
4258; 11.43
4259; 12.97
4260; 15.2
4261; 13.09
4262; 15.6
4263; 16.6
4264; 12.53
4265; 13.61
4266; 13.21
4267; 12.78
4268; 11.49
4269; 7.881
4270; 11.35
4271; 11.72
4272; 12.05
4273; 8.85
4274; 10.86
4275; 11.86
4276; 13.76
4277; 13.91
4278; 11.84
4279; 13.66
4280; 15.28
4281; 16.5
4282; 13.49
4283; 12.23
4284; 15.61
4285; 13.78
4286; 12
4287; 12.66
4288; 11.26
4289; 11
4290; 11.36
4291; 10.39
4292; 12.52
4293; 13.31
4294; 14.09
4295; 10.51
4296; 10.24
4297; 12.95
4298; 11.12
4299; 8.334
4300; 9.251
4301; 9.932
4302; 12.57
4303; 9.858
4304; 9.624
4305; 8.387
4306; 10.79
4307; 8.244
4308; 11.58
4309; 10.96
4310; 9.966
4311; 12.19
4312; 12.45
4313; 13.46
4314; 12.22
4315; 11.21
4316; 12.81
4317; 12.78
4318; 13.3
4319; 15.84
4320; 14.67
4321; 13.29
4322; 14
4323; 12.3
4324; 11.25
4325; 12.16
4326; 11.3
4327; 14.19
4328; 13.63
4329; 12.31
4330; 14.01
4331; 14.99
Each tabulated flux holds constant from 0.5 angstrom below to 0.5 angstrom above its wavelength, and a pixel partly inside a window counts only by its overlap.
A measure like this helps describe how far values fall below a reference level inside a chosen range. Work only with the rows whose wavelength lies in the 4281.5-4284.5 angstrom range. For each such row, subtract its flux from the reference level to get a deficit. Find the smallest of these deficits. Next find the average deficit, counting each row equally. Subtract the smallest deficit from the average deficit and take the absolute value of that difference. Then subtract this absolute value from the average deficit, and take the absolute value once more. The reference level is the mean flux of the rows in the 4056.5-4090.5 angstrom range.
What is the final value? 3.2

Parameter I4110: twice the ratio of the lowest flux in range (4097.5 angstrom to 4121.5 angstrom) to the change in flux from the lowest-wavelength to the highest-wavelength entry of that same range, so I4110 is 15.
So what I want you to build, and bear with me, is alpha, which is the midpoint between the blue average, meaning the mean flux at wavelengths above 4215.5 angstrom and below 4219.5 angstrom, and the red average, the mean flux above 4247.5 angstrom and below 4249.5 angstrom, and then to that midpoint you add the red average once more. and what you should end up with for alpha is 26.3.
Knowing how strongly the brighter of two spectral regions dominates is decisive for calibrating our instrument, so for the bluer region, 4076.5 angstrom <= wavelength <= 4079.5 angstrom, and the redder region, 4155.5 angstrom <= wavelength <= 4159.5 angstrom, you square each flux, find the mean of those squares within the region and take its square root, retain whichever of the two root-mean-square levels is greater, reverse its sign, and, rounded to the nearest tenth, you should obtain -13.4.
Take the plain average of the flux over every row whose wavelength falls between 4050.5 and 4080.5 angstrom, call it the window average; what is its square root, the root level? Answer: 3.50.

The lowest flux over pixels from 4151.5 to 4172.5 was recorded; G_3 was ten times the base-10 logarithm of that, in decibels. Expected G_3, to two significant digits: 9.8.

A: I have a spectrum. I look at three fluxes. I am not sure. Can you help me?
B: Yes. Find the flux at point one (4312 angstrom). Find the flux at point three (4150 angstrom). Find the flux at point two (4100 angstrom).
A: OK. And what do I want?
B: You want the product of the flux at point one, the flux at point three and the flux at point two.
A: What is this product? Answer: 1271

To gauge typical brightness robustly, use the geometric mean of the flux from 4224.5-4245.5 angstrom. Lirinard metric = 13.5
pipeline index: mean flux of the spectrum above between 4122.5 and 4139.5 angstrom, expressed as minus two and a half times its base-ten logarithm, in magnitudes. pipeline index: -2.73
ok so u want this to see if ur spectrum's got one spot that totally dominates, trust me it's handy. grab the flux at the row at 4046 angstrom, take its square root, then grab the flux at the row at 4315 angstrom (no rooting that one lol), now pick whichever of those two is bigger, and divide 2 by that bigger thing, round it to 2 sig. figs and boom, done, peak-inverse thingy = 0.18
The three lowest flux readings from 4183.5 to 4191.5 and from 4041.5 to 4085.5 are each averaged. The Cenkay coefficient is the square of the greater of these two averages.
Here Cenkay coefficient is 128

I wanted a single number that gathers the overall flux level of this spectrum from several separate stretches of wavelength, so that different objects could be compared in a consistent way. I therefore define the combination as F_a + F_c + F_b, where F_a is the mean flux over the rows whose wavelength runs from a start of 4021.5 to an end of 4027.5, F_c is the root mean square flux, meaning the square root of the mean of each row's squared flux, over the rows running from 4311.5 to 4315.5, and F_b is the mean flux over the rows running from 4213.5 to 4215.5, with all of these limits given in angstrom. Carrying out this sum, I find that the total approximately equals 39.05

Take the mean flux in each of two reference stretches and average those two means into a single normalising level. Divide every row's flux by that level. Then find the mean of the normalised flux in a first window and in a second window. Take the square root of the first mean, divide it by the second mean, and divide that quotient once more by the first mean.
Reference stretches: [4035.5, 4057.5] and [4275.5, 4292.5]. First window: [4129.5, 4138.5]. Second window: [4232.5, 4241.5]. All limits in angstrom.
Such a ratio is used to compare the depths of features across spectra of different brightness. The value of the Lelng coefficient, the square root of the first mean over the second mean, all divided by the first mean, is 0.93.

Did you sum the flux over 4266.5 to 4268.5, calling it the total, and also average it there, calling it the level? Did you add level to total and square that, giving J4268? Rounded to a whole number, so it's 1325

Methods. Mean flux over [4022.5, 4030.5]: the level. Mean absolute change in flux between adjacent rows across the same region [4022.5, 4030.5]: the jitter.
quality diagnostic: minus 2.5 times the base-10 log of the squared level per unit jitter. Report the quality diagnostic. -5.72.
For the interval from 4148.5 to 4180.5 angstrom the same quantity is -5.00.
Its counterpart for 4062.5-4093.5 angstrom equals -4.88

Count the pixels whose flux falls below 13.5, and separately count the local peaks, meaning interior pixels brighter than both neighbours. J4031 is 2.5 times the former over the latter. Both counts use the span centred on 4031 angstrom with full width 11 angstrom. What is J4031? 10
